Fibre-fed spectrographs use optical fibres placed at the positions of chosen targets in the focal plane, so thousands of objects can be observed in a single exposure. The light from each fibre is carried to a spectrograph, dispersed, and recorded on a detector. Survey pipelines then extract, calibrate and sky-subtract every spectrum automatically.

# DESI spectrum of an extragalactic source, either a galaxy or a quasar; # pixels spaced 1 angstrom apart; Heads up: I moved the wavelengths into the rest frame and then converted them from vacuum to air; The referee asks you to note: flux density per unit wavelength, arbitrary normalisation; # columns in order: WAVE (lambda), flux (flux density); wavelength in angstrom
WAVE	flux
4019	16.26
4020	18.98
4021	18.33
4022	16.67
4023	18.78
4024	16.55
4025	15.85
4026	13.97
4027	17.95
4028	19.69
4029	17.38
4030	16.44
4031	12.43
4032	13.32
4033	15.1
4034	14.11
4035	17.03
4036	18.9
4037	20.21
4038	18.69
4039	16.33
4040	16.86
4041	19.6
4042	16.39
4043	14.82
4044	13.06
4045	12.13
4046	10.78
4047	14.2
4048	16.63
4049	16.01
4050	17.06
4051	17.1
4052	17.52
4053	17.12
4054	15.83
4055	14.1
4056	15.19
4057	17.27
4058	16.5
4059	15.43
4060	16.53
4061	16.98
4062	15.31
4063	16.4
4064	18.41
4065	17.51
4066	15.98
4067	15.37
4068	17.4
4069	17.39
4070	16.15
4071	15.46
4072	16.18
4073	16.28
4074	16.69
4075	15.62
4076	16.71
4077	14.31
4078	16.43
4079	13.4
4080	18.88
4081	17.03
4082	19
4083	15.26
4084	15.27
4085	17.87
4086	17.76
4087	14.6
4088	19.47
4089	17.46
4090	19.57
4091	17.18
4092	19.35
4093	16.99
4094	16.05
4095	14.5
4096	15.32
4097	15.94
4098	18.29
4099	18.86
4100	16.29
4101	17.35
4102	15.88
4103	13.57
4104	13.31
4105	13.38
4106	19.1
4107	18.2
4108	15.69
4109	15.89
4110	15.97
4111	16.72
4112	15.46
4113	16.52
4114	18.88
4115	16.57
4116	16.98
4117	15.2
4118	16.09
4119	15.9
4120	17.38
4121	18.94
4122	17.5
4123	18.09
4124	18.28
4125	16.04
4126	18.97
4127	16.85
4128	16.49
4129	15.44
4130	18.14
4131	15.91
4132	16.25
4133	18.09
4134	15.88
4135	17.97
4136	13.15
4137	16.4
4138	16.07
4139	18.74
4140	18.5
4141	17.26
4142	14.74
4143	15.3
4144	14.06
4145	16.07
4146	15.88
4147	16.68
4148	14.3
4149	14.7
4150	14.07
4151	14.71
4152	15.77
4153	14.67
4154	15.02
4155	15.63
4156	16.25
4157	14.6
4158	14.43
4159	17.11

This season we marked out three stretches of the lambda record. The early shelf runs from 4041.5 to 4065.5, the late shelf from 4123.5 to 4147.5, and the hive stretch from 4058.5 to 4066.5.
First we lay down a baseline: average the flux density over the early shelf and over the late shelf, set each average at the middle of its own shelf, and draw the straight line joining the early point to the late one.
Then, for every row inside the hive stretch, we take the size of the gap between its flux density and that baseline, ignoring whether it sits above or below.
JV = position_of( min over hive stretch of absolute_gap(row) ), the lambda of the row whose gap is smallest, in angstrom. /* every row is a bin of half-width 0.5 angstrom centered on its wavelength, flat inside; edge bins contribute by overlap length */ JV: 4066 angstrom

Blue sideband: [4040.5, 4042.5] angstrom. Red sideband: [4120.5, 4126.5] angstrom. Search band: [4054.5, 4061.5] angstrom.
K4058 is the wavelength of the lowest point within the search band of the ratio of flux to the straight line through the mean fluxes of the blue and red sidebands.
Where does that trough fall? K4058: 4055 angstrom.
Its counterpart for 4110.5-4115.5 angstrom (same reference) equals 4112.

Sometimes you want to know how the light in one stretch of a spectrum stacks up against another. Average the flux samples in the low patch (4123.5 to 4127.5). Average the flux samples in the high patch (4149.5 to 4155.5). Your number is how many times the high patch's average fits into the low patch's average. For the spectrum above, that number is 1.17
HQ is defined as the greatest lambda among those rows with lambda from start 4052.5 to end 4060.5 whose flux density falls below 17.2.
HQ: 4060 angstrom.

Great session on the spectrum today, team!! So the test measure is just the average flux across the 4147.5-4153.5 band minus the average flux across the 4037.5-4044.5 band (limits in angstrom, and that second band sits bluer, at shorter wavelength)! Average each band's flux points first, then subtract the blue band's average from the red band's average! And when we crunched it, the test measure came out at -1.8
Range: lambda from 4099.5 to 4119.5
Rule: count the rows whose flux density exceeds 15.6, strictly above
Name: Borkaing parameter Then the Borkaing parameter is 15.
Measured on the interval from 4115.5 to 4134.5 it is 17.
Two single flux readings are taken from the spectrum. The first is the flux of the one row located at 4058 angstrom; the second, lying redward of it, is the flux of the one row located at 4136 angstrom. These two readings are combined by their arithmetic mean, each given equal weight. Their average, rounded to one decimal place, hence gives 14.8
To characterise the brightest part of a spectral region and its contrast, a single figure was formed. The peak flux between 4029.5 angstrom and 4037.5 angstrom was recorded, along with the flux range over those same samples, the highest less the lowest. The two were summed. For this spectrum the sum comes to 28.0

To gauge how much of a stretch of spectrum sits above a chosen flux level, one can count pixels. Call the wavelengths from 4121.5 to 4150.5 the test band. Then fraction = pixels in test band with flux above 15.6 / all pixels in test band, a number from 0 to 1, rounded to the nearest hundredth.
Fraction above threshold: 0.72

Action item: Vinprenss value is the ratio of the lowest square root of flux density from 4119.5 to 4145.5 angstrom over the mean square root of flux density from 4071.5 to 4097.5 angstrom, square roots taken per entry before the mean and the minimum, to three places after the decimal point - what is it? 0.890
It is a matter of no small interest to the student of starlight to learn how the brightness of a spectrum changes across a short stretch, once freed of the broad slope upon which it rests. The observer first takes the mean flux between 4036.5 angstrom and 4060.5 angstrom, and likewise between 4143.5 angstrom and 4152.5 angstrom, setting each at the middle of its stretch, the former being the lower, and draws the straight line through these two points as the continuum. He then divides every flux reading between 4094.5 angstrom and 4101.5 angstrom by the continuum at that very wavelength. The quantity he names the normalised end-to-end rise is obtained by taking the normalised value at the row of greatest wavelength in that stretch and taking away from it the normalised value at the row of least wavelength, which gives 0.19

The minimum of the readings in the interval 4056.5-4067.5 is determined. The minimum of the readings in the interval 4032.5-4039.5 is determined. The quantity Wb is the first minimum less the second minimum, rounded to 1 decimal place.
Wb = 1.2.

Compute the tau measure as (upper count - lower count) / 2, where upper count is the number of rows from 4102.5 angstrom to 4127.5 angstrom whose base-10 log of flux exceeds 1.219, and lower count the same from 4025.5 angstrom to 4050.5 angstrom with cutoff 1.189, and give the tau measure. -1.0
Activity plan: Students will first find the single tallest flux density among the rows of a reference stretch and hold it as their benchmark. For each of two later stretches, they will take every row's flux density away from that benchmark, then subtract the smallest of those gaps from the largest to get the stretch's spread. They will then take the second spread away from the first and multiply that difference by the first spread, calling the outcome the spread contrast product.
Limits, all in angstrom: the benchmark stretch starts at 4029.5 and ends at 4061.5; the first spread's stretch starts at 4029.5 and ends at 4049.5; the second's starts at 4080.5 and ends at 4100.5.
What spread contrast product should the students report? 41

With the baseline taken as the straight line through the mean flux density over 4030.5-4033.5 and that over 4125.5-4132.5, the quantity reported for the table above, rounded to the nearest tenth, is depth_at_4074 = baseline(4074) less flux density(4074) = -1.7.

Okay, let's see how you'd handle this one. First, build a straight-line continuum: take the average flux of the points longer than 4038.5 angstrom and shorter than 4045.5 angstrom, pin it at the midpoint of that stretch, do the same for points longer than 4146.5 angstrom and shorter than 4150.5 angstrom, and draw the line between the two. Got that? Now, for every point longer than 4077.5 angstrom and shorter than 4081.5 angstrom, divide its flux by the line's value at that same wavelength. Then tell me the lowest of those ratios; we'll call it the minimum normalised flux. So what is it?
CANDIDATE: 0.87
